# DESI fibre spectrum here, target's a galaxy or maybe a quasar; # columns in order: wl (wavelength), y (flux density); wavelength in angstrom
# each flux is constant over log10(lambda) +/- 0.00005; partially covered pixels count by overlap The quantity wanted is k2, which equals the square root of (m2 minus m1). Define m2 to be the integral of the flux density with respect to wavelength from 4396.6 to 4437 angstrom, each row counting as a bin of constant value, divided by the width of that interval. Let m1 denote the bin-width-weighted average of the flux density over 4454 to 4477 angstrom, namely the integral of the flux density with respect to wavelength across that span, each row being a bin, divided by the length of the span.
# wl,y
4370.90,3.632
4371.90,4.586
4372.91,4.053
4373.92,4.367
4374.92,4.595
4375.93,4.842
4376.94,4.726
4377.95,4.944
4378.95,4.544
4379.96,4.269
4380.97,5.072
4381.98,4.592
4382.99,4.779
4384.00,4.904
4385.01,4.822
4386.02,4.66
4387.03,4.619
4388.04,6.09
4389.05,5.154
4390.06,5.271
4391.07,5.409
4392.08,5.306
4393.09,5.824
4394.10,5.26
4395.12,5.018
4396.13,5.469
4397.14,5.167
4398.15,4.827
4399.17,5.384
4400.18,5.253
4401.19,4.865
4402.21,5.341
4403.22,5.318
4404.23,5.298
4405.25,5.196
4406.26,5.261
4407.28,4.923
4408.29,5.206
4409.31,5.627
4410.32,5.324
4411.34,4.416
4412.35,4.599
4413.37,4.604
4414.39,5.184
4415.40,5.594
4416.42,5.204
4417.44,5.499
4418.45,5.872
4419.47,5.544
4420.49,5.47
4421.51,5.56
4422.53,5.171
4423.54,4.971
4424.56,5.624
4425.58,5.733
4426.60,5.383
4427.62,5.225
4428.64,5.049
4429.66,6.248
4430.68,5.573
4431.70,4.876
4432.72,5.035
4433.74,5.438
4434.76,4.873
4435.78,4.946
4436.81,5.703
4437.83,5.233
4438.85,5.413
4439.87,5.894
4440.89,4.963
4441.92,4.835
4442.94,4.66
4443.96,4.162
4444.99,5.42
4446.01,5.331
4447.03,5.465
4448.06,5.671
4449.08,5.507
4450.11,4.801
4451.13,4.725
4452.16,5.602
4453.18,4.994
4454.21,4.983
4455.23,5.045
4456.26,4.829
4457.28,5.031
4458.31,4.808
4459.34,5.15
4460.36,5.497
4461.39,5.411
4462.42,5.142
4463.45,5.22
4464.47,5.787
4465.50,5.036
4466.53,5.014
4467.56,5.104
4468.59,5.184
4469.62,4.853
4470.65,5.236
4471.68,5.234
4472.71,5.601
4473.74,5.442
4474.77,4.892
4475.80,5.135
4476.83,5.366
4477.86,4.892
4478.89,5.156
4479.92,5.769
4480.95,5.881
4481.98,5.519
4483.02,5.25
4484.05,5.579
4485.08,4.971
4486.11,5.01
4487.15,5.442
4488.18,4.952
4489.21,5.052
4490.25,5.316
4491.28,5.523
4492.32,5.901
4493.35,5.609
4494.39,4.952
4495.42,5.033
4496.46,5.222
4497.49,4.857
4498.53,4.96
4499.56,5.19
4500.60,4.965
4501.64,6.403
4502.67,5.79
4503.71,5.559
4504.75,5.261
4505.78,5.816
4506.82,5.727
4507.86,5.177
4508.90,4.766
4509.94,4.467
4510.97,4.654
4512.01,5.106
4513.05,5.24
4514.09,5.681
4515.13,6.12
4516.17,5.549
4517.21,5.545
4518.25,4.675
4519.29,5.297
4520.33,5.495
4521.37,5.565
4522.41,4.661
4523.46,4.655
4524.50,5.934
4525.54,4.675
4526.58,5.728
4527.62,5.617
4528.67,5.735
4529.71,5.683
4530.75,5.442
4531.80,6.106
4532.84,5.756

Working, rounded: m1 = 5.17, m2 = 5.26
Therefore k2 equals 0.29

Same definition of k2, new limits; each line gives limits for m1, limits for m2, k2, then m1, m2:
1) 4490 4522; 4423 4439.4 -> 0.02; 5.34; 5.34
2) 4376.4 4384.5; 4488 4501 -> 0.69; 4.73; 5.20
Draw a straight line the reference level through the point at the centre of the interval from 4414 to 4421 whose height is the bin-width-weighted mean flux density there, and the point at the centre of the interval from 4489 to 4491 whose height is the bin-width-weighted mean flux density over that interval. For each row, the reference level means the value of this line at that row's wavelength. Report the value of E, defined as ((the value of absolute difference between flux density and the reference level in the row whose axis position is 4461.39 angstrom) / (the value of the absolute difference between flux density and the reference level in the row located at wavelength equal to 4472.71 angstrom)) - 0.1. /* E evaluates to 0.1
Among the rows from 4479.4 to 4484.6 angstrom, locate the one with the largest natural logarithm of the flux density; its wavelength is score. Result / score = 4480.95 angstrom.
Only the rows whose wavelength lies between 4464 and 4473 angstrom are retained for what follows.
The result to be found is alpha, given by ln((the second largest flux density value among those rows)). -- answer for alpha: 1.72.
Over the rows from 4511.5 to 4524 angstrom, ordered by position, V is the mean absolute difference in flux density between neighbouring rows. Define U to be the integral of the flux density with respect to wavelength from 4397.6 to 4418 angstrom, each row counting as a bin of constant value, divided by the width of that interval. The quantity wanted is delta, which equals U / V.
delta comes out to 13.3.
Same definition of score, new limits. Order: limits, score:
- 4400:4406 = 4402.21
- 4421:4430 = 4429.66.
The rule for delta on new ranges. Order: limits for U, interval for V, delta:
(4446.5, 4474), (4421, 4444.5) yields 12.1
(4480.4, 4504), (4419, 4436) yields 14.3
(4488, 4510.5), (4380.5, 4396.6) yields 14.2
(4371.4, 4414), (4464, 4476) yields 18.5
